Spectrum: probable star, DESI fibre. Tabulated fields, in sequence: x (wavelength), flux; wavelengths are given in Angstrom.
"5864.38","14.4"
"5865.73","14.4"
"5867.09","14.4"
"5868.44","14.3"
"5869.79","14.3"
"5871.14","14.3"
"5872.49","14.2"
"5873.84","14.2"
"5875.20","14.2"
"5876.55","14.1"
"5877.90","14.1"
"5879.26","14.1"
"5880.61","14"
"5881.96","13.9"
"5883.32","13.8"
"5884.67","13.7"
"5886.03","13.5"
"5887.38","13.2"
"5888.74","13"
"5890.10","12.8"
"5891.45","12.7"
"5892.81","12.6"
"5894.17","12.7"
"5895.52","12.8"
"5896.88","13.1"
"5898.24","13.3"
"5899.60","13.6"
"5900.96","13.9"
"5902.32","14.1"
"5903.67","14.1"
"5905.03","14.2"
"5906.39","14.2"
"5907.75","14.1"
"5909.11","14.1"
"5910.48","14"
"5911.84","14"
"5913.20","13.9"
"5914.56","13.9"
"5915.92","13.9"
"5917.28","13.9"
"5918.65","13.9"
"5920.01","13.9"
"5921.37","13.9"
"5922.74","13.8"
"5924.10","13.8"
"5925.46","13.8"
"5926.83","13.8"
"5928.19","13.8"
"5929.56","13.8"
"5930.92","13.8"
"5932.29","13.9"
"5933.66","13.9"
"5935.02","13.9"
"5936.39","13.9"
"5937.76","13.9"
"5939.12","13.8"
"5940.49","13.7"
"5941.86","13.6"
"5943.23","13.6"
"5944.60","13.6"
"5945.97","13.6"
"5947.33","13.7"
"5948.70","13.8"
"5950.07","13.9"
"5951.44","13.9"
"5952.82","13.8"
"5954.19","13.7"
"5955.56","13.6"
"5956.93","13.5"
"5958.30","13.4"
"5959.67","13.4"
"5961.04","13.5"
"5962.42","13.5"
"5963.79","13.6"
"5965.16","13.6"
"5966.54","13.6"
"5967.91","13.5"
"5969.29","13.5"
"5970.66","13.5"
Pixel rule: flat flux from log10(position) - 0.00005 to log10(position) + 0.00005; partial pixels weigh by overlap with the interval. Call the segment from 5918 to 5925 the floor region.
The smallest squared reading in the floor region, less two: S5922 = 188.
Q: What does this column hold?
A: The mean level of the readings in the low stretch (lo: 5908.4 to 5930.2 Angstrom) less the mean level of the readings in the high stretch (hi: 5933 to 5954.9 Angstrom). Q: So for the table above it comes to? 0.12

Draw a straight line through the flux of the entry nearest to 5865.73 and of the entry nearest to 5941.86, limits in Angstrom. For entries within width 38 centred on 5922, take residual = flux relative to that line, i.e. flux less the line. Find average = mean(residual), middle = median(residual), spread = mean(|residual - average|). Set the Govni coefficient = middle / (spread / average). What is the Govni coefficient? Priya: 0.13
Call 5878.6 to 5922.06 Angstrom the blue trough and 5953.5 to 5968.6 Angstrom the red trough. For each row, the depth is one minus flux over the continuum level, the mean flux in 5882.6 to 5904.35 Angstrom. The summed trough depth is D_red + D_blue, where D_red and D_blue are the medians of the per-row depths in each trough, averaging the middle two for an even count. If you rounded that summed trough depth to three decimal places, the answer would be -0.059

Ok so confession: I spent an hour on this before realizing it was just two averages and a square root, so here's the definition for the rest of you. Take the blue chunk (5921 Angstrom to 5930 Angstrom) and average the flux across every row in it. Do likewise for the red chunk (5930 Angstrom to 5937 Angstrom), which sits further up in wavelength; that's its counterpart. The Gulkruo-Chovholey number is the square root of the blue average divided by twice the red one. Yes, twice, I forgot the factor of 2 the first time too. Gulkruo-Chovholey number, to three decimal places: 0.705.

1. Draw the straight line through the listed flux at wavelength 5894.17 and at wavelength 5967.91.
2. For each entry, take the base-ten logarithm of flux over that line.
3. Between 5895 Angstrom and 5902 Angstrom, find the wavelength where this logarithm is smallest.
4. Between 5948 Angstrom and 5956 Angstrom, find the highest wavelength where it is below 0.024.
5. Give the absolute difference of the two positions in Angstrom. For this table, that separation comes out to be 60.0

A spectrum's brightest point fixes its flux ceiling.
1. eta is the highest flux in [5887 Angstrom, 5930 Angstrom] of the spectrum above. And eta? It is 14.2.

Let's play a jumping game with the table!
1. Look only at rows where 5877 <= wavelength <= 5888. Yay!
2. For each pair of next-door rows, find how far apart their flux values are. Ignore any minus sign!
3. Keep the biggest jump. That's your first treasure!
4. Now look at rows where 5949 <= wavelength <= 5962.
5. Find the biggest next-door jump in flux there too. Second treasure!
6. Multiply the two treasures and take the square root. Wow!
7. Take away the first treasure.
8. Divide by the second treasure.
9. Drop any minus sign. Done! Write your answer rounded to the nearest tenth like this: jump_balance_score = 1.3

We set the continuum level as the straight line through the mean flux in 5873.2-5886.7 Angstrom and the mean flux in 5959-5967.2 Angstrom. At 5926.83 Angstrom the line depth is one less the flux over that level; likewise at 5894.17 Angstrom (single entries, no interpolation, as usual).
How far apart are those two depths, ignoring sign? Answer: 0.09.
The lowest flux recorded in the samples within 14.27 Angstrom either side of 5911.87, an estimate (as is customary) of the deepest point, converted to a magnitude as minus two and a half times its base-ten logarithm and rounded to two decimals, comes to -2.81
